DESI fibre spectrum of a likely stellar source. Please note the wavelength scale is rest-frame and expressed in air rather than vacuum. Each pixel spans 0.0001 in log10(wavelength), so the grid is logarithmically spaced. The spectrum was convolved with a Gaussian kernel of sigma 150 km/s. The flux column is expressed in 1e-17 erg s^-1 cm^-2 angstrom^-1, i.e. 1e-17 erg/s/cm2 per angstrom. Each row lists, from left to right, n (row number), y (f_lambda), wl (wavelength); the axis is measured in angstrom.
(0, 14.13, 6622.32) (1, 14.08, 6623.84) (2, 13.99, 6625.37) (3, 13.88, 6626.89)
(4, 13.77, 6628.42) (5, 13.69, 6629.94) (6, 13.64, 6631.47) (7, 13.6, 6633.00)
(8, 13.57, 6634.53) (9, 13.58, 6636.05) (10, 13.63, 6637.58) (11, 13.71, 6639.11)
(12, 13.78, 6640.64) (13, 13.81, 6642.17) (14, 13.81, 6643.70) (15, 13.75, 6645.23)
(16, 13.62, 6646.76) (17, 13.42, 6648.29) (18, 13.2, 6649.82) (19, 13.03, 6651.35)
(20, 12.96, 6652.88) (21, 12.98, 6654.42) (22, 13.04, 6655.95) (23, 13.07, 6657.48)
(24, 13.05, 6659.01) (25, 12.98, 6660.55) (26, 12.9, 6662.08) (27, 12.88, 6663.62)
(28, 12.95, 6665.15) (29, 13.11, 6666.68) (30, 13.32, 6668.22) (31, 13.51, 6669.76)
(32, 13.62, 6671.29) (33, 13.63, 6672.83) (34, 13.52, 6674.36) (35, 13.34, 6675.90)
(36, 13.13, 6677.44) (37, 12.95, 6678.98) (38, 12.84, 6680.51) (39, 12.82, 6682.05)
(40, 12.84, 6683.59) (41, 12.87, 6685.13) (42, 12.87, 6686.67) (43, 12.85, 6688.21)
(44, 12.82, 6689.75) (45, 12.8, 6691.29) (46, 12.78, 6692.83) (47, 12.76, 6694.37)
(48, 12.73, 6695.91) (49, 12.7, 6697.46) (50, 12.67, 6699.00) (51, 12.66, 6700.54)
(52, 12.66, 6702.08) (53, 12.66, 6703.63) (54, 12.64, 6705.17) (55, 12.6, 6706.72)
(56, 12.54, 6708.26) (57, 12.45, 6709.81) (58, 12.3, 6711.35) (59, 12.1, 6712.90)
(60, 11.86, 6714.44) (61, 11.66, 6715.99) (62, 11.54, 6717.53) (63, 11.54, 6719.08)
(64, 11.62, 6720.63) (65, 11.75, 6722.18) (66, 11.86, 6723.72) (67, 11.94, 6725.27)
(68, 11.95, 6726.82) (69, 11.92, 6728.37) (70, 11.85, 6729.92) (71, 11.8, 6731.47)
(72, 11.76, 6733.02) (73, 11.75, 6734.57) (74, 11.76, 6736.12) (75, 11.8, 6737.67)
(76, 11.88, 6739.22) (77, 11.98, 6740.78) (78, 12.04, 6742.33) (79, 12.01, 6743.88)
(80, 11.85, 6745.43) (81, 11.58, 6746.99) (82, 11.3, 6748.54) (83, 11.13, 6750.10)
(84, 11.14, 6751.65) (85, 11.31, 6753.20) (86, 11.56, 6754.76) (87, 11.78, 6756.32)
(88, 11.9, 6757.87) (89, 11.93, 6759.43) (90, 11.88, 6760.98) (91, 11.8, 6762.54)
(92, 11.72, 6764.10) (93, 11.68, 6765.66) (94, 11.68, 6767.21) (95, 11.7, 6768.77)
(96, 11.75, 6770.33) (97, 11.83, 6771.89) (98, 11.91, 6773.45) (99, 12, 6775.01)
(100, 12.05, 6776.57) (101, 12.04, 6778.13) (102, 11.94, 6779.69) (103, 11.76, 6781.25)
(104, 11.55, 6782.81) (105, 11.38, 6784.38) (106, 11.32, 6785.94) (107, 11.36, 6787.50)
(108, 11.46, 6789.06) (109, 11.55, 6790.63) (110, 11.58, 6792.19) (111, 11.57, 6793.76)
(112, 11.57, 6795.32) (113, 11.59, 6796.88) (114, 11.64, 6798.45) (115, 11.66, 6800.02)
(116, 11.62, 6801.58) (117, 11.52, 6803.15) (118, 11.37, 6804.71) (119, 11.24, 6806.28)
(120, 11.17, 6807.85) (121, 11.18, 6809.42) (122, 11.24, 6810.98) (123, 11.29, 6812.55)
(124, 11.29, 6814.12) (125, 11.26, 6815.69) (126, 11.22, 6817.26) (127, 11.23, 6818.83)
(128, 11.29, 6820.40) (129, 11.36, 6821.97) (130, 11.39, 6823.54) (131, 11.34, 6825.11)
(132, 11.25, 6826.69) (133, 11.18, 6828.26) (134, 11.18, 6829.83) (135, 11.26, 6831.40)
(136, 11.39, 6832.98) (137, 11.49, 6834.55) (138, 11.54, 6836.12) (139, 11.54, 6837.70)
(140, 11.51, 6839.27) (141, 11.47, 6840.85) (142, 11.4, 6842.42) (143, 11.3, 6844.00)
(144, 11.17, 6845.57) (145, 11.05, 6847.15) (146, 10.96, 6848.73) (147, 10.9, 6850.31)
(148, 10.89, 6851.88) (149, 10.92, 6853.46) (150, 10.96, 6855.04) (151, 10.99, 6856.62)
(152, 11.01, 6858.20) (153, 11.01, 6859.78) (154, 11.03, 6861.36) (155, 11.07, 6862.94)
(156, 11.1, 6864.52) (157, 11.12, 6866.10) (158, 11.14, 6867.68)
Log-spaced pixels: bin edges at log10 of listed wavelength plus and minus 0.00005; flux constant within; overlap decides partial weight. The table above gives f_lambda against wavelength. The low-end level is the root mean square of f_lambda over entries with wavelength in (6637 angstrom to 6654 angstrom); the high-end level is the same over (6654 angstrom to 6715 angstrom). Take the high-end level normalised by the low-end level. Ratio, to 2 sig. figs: 0.95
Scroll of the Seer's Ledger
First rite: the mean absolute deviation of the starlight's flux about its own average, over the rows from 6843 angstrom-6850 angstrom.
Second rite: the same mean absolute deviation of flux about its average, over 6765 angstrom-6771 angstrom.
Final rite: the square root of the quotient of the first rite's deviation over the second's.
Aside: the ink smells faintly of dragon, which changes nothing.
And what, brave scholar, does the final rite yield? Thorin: 2.2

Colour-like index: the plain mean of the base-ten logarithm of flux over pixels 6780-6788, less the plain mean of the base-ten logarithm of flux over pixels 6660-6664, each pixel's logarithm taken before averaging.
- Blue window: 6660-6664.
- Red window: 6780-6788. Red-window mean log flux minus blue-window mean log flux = -0.05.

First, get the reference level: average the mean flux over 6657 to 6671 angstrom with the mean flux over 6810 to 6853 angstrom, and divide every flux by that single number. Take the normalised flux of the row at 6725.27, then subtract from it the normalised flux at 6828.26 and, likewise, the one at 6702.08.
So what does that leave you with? -0.98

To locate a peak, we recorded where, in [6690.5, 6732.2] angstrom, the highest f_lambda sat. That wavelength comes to 6691.29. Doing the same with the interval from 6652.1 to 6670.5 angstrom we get 6669.76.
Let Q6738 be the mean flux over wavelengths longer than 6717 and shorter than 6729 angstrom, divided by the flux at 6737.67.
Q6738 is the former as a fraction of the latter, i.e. 1.00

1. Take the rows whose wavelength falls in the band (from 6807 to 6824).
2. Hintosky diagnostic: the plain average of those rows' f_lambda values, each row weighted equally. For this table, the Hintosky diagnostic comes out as 11.3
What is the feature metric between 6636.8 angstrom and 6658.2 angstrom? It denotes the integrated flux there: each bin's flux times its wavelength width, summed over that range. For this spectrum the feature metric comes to 287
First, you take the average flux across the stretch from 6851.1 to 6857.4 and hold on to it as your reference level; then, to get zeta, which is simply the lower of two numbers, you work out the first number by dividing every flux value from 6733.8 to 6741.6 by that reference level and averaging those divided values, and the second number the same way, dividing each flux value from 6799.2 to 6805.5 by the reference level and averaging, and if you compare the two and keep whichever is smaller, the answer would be 1.06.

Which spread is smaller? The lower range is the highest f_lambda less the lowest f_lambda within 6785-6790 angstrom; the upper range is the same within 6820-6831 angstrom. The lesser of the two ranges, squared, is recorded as 0.020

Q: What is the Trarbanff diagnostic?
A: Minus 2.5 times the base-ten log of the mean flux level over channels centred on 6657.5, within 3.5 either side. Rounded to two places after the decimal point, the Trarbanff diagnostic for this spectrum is -2.79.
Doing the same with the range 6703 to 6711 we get -2.75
